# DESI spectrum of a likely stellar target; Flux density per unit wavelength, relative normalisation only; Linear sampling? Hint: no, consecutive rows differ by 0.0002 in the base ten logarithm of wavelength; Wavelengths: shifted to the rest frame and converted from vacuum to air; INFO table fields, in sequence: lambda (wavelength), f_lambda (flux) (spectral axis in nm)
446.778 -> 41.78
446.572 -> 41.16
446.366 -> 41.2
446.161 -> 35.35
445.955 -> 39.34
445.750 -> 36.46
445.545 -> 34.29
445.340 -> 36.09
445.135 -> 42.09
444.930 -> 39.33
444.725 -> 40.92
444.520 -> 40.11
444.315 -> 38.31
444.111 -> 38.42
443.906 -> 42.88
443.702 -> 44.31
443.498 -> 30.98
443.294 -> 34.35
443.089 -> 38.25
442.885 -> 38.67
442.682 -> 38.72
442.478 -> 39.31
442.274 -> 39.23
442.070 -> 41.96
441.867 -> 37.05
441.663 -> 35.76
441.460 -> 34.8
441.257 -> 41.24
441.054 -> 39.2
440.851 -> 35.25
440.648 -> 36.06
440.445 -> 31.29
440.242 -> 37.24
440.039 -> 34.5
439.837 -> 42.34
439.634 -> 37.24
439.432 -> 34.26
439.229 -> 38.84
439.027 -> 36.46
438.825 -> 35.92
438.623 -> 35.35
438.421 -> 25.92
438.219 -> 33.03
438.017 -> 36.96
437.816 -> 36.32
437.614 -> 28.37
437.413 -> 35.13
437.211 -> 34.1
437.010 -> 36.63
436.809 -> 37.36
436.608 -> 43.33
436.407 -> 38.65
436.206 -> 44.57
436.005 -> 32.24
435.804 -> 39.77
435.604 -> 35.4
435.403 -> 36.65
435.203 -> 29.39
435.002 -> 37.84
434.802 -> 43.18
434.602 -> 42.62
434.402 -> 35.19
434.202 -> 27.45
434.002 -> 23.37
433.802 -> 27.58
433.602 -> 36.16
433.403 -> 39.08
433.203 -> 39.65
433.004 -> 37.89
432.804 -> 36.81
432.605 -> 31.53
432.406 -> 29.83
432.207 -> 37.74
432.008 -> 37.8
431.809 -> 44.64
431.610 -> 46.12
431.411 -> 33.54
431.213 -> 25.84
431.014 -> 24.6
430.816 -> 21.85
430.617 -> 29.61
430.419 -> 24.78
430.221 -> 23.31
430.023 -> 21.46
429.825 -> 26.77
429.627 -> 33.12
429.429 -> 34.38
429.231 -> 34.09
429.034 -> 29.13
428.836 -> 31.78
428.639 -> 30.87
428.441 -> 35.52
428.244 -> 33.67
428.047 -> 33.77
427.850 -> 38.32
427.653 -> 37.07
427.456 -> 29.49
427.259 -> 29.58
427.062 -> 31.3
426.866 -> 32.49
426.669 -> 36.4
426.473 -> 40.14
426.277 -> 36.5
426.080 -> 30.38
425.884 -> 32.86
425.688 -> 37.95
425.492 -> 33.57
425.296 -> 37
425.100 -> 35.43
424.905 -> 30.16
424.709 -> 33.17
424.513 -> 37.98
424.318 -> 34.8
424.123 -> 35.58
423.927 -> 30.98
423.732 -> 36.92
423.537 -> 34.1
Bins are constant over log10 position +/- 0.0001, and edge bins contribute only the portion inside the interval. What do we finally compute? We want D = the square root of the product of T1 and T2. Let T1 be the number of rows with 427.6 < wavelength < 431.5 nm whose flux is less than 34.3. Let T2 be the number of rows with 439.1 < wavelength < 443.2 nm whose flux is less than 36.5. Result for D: 10.6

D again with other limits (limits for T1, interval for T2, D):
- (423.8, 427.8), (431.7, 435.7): 9.5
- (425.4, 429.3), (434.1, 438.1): 10.8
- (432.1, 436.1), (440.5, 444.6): 6.5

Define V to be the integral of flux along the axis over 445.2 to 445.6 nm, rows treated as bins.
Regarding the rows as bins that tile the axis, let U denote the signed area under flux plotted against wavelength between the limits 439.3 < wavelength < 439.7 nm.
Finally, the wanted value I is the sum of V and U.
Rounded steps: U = 14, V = 14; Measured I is 29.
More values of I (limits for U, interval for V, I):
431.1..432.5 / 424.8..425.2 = 64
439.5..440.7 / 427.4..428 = 65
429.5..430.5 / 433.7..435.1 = 74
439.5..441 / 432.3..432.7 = 67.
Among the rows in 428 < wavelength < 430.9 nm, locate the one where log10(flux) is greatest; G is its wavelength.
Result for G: 428.441 nm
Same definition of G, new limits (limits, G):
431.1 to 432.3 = 431.610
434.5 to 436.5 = 436.206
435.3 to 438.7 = 436.206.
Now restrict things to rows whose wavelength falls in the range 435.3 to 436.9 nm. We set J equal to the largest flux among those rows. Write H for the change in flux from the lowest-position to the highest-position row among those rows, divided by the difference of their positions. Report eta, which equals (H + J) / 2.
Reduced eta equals 22.5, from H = 0.5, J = 44.57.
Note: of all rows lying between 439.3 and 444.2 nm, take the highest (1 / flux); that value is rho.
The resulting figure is 0.0323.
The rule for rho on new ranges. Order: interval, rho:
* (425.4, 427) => 0.0329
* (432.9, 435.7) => 0.0428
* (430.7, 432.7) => 0.0458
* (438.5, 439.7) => 0.0292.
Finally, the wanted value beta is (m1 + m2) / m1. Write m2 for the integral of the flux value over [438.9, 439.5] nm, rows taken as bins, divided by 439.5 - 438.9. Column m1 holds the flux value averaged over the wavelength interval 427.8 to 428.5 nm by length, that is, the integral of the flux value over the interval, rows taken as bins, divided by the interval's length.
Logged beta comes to 2.04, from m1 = 35.1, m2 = 36.6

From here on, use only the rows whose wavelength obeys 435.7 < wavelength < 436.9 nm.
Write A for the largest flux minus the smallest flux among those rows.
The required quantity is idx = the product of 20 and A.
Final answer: 247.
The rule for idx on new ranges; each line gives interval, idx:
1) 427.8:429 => 149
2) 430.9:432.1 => 430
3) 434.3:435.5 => 276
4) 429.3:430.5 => 258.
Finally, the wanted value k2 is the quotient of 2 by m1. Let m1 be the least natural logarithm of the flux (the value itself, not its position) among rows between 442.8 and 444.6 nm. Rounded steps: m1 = 3.4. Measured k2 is 0.583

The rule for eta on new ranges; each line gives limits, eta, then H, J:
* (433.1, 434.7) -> 22.4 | 2.1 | 42.62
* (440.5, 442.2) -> 23.1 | 4.1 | 41.96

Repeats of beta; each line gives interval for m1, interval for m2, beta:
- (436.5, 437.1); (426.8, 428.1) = 1.85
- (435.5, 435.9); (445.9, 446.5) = 2.03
